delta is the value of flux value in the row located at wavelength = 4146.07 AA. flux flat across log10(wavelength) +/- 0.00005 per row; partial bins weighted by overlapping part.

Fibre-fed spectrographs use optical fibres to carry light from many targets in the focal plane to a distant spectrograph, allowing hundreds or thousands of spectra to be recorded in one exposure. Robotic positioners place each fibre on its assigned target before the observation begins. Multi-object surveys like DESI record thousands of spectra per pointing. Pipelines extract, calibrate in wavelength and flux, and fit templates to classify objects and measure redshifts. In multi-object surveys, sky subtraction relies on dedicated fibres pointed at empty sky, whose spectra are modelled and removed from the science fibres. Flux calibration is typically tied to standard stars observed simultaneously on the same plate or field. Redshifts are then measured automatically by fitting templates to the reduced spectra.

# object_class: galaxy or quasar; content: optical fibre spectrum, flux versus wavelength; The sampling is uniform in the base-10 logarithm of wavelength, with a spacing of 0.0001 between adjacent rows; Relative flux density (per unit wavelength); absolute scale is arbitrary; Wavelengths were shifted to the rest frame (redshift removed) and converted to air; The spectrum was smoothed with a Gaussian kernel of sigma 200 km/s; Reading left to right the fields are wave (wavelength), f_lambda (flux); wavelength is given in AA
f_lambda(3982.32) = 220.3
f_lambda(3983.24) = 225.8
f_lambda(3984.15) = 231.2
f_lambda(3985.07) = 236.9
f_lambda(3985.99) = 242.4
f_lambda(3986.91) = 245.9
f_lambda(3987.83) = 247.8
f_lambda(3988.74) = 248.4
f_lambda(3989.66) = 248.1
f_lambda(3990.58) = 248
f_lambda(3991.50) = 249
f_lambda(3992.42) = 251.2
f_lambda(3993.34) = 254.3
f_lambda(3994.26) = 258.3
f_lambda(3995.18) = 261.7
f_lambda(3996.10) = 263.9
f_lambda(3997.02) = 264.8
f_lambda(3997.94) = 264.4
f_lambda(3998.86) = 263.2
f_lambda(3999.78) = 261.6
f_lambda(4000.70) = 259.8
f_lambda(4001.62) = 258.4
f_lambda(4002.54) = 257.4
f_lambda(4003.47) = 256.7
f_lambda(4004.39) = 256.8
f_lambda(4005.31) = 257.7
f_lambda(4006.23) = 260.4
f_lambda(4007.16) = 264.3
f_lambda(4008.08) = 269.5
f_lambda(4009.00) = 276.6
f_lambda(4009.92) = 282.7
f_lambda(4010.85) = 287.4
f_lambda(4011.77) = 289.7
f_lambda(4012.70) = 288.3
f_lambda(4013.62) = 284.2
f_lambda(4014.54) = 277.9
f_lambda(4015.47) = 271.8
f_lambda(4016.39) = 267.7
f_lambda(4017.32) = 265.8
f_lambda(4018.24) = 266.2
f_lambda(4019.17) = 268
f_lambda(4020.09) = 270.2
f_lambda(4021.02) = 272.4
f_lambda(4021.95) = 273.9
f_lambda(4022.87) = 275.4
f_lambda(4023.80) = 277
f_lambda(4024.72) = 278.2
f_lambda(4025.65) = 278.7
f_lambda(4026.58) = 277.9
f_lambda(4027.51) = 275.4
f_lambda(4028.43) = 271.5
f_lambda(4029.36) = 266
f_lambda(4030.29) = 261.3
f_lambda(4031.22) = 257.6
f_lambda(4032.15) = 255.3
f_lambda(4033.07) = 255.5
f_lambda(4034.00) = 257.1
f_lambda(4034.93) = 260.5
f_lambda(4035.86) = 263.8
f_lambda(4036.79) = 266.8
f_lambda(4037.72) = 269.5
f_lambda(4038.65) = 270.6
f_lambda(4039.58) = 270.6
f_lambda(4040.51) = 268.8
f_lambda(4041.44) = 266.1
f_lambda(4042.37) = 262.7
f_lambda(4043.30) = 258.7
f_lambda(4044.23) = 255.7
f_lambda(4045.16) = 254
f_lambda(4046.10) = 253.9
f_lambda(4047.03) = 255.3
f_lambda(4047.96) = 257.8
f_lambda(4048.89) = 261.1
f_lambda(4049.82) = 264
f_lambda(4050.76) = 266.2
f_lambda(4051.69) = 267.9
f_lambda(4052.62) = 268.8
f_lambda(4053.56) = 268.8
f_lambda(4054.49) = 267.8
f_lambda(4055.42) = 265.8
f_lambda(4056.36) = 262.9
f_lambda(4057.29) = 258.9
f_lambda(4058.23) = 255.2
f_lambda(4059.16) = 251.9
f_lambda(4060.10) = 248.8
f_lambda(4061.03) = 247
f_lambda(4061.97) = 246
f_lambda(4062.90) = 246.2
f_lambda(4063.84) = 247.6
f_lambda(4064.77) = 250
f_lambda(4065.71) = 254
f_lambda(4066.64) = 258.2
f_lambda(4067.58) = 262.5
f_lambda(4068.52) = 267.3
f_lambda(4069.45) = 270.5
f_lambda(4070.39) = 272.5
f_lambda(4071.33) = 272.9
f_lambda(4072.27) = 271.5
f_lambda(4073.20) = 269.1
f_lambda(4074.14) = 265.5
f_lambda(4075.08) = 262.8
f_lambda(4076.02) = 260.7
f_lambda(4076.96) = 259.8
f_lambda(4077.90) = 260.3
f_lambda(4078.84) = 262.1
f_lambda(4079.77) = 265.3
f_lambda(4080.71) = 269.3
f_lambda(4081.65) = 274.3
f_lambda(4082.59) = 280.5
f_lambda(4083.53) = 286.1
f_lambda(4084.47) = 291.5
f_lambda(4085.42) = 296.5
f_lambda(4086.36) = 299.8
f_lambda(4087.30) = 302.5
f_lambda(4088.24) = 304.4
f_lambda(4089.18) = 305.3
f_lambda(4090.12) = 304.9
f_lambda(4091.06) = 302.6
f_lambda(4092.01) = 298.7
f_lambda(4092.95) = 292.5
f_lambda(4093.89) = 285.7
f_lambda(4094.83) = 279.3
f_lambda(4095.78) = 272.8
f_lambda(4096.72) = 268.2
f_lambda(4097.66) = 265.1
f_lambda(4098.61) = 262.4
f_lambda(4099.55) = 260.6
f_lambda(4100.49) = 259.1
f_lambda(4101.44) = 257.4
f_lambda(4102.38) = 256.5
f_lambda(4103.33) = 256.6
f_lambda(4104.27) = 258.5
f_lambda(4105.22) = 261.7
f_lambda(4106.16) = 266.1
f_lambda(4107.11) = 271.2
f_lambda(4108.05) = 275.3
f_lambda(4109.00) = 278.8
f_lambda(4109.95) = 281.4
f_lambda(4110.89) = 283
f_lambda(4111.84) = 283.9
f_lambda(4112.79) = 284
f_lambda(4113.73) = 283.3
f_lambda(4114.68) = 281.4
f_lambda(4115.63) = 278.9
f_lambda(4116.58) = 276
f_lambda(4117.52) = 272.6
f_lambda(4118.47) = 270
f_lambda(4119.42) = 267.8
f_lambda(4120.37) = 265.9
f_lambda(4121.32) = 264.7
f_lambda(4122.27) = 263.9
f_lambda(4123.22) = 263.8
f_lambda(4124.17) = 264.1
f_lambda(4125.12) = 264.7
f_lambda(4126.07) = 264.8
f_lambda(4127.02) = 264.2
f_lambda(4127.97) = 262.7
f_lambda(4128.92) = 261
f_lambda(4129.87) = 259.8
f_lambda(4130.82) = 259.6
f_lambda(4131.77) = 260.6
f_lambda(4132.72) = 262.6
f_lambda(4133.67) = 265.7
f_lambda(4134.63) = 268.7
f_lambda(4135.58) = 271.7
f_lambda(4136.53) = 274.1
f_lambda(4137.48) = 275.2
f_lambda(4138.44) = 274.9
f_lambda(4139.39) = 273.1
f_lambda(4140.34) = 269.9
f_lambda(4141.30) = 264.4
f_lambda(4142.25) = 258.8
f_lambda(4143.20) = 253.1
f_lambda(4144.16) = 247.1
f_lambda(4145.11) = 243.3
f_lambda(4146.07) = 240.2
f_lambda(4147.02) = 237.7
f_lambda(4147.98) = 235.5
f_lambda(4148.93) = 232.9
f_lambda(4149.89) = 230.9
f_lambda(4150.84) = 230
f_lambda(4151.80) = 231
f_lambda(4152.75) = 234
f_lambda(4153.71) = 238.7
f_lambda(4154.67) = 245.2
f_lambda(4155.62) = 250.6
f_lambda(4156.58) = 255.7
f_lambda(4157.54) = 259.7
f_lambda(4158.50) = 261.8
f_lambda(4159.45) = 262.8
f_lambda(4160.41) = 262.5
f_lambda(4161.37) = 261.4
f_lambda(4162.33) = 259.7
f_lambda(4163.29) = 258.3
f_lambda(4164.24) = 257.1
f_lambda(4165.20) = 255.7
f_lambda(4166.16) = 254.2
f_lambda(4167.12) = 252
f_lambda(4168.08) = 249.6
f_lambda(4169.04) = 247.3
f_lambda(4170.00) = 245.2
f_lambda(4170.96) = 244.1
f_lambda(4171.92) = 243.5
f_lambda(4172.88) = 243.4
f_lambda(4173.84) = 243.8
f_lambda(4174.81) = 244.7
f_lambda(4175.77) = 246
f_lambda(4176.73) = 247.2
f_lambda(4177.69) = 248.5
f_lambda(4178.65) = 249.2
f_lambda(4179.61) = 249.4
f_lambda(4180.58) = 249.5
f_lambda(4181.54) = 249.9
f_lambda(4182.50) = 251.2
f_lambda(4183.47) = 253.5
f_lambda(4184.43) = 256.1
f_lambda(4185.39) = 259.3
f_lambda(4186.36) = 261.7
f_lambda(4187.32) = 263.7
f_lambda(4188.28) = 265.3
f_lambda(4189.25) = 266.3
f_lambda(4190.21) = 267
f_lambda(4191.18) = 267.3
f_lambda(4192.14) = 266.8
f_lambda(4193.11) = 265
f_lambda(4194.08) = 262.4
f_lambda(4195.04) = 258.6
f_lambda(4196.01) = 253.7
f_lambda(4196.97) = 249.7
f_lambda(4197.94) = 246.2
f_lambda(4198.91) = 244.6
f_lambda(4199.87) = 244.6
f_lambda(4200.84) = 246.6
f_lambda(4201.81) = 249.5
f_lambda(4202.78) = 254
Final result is 240.2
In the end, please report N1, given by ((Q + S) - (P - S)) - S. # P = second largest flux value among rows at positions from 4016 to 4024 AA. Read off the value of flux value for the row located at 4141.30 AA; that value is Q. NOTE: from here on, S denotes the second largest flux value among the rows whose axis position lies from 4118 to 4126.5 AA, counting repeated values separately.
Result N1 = 257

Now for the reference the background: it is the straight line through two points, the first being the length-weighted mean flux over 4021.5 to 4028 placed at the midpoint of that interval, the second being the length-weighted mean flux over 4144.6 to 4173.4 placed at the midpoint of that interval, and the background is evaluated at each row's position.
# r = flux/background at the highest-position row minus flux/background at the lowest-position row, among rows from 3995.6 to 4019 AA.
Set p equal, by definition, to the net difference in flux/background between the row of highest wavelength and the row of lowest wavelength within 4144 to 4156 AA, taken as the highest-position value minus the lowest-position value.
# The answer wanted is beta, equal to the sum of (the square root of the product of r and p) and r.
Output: 0.049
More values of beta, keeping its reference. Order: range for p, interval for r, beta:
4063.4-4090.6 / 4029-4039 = 0.100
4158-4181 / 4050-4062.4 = -0.022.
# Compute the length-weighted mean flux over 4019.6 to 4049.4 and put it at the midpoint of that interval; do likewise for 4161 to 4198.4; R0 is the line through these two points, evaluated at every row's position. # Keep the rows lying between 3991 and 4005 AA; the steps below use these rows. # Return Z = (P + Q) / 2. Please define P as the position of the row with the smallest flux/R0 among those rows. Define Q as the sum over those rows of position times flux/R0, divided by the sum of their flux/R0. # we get 3994.7 AA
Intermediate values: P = 3991.50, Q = 3998.0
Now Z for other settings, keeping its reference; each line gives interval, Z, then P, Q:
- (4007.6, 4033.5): 4026.3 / 4032.15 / 4020.4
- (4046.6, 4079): 4062.5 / 4061.97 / 4063.0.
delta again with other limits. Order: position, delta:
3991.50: 249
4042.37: 262.7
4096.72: 268.2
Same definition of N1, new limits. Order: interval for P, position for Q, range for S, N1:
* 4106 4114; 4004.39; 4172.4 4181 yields 222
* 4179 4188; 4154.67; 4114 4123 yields 262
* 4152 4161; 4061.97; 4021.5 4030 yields 262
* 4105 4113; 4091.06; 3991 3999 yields 283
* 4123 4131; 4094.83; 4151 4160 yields 276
